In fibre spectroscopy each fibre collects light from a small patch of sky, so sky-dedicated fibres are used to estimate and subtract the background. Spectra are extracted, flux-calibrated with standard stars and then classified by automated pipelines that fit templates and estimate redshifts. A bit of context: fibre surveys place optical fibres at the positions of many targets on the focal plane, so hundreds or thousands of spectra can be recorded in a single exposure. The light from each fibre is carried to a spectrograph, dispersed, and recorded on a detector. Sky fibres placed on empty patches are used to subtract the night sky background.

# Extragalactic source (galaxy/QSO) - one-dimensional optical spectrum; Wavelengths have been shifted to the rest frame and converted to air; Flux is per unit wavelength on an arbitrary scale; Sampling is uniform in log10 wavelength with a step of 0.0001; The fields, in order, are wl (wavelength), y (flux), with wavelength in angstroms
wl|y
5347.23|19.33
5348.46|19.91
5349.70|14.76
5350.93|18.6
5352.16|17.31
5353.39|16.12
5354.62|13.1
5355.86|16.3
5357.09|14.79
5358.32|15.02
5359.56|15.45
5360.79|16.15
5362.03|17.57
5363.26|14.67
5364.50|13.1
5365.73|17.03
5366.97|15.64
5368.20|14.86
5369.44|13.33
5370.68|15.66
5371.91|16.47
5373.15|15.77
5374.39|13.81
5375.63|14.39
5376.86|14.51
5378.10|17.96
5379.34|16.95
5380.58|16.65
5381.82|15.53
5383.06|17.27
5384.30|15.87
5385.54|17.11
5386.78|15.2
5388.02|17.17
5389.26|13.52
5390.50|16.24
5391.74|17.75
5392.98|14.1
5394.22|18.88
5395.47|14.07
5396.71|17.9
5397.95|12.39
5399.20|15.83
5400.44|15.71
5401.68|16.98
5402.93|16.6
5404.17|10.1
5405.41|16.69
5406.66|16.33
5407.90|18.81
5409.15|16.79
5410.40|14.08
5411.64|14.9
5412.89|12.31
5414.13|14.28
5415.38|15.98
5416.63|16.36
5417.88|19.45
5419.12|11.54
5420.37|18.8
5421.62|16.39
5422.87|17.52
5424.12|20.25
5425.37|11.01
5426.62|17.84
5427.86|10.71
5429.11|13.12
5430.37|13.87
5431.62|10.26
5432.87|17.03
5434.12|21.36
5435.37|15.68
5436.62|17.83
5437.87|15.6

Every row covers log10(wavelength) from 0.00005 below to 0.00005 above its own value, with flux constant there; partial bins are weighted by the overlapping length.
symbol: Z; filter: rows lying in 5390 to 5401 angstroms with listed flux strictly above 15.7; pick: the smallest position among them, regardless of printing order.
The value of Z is 5390.50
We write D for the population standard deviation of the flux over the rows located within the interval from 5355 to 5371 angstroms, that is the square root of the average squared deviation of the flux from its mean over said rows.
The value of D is 1.2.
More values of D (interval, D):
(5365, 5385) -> 1.3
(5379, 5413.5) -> 2.0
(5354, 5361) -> 1.1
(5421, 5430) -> 3.4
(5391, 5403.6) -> 1.9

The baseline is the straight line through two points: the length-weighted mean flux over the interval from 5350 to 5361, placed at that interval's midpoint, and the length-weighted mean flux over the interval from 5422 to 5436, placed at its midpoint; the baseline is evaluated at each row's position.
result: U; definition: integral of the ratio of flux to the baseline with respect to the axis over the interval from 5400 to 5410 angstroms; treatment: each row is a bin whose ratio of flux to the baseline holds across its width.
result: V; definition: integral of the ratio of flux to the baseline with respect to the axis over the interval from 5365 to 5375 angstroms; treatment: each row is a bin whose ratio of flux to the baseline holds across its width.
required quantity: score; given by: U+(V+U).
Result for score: 30.3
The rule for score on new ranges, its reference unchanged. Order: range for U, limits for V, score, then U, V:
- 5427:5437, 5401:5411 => 29.7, 9.8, 10.2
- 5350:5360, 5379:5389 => 30.4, 10.0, 10.4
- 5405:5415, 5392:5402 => 30.2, 10.0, 10.1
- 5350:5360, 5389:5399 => 30.0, 10.0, 10.1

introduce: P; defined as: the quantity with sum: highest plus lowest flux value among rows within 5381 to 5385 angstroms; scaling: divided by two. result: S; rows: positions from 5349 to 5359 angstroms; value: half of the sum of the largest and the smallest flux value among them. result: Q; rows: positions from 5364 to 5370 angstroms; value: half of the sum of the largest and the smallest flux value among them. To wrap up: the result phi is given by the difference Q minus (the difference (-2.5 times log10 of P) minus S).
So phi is 34.0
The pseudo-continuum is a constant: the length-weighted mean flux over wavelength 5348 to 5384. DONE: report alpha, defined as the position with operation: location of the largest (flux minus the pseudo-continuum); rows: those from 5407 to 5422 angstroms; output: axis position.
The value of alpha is 5417.88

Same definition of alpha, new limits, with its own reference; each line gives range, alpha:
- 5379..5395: 5394.22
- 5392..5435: 5434.12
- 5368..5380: 5378.10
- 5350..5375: 5350.93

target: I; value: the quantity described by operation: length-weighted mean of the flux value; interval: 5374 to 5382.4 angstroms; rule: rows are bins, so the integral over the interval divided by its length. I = 15.7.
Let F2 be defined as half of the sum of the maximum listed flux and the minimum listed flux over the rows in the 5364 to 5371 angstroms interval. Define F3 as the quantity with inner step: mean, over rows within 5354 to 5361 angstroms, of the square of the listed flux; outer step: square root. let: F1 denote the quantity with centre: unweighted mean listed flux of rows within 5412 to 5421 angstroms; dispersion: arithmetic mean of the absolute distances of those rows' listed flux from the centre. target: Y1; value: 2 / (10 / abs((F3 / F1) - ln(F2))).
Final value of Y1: 0.7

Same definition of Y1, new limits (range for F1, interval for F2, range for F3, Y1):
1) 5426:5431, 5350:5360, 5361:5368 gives 1.0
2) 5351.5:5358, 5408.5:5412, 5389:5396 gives 2.0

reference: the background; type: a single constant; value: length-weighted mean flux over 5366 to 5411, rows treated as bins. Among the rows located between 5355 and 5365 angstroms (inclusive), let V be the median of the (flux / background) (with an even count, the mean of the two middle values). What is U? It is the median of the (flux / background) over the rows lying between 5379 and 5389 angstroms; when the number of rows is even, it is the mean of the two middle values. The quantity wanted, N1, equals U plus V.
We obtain 2.03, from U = 1.07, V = 0.97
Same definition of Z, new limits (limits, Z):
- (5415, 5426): 5415.38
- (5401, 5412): 5401.68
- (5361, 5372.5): 5362.03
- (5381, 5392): 5383.06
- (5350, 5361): 5350.93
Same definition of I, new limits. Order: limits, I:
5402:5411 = 15.7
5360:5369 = 15.5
